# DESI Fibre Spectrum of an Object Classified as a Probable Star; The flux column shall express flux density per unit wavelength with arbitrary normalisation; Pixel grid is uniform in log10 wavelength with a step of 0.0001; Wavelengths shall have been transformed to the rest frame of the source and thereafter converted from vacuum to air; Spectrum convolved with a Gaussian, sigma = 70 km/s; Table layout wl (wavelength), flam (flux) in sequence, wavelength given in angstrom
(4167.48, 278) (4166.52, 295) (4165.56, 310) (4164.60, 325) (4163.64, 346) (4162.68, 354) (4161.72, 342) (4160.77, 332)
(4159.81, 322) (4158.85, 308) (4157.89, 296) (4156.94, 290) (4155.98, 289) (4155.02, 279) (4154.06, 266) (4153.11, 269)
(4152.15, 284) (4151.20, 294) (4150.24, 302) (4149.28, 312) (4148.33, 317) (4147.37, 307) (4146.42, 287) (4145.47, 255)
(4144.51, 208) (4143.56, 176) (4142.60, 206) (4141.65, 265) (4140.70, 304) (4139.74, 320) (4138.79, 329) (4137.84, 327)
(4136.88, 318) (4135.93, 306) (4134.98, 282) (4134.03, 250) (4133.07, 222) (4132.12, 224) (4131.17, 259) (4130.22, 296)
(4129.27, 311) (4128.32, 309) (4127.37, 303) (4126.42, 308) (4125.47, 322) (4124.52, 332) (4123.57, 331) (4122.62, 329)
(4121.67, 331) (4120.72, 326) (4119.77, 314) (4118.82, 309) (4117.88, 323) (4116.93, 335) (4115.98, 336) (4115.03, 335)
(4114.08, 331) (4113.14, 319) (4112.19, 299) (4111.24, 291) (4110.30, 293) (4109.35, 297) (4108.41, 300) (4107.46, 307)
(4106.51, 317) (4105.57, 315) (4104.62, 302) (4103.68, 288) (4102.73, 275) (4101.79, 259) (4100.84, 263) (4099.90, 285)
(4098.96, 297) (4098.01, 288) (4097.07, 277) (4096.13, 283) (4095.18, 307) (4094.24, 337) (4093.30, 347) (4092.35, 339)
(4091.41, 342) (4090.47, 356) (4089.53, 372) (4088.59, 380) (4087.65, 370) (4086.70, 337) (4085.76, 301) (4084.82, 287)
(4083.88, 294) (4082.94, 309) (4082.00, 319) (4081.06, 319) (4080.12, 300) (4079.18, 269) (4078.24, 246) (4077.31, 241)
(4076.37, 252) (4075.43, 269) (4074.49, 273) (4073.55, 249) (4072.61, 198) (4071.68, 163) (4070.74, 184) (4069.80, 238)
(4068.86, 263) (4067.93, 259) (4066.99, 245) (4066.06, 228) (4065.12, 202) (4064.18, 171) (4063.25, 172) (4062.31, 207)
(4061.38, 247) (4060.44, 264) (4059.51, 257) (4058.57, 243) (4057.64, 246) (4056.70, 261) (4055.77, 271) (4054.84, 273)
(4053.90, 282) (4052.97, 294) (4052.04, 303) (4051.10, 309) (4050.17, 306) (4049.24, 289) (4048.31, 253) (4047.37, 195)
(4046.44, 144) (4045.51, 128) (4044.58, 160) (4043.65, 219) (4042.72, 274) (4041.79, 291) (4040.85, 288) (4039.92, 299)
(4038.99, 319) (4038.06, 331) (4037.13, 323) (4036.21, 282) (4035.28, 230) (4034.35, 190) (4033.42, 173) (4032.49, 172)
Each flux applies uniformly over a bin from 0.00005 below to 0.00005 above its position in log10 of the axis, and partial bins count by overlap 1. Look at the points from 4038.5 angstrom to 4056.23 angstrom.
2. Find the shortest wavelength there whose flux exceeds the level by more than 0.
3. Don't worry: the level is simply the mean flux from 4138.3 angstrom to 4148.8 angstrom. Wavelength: 4038.99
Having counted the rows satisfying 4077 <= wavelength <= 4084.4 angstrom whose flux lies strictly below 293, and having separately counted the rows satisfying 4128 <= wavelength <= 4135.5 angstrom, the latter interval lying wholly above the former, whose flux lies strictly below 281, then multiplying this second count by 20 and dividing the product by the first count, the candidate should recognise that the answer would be 26.7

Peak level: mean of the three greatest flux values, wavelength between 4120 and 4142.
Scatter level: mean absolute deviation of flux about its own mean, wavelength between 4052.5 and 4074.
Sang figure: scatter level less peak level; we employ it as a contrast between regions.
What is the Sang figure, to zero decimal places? -300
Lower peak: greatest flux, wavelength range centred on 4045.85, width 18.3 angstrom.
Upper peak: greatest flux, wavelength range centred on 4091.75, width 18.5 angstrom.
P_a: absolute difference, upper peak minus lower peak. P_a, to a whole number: 49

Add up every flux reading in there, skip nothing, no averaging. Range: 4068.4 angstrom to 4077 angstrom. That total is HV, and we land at 2089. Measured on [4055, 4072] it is 4121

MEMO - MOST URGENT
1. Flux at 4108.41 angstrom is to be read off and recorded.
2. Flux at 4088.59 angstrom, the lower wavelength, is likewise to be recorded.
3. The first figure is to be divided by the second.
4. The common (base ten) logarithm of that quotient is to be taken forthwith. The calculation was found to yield -0.103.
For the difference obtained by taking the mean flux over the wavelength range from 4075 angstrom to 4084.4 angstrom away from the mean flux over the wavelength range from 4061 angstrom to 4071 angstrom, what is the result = -62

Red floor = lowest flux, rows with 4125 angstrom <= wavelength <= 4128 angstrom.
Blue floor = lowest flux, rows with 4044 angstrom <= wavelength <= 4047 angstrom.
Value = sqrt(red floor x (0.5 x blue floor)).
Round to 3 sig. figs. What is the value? 139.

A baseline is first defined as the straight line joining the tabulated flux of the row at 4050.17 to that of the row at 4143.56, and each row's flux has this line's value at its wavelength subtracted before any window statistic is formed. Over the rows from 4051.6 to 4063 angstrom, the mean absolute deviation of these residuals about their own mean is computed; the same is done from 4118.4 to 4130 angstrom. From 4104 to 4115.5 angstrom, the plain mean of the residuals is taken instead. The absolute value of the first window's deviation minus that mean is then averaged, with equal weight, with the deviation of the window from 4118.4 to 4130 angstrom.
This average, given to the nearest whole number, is 39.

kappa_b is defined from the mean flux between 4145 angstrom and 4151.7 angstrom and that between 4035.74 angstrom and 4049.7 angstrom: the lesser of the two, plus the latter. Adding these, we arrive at 506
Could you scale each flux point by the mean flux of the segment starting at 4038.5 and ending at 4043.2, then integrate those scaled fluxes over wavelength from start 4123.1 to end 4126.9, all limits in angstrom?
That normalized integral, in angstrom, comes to 4.2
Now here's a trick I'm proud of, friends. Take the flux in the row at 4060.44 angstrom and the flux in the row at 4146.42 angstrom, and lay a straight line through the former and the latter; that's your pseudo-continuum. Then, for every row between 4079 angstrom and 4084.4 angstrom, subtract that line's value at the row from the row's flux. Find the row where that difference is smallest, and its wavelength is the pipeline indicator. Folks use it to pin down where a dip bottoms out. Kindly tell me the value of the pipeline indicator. 4079.18 angstrom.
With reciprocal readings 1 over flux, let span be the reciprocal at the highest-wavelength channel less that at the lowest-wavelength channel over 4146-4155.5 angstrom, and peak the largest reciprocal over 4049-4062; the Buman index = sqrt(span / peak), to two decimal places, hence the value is 0.16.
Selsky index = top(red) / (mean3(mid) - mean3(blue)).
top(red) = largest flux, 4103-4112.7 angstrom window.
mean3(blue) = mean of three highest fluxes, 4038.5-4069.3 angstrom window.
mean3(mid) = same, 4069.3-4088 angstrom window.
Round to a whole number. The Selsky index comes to 10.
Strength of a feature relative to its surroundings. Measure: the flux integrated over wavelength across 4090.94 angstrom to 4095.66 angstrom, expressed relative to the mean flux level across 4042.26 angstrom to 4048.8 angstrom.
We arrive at 8.0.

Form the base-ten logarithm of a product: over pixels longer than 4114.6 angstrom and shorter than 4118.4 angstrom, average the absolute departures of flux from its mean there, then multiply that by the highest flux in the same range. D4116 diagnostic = 3.2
